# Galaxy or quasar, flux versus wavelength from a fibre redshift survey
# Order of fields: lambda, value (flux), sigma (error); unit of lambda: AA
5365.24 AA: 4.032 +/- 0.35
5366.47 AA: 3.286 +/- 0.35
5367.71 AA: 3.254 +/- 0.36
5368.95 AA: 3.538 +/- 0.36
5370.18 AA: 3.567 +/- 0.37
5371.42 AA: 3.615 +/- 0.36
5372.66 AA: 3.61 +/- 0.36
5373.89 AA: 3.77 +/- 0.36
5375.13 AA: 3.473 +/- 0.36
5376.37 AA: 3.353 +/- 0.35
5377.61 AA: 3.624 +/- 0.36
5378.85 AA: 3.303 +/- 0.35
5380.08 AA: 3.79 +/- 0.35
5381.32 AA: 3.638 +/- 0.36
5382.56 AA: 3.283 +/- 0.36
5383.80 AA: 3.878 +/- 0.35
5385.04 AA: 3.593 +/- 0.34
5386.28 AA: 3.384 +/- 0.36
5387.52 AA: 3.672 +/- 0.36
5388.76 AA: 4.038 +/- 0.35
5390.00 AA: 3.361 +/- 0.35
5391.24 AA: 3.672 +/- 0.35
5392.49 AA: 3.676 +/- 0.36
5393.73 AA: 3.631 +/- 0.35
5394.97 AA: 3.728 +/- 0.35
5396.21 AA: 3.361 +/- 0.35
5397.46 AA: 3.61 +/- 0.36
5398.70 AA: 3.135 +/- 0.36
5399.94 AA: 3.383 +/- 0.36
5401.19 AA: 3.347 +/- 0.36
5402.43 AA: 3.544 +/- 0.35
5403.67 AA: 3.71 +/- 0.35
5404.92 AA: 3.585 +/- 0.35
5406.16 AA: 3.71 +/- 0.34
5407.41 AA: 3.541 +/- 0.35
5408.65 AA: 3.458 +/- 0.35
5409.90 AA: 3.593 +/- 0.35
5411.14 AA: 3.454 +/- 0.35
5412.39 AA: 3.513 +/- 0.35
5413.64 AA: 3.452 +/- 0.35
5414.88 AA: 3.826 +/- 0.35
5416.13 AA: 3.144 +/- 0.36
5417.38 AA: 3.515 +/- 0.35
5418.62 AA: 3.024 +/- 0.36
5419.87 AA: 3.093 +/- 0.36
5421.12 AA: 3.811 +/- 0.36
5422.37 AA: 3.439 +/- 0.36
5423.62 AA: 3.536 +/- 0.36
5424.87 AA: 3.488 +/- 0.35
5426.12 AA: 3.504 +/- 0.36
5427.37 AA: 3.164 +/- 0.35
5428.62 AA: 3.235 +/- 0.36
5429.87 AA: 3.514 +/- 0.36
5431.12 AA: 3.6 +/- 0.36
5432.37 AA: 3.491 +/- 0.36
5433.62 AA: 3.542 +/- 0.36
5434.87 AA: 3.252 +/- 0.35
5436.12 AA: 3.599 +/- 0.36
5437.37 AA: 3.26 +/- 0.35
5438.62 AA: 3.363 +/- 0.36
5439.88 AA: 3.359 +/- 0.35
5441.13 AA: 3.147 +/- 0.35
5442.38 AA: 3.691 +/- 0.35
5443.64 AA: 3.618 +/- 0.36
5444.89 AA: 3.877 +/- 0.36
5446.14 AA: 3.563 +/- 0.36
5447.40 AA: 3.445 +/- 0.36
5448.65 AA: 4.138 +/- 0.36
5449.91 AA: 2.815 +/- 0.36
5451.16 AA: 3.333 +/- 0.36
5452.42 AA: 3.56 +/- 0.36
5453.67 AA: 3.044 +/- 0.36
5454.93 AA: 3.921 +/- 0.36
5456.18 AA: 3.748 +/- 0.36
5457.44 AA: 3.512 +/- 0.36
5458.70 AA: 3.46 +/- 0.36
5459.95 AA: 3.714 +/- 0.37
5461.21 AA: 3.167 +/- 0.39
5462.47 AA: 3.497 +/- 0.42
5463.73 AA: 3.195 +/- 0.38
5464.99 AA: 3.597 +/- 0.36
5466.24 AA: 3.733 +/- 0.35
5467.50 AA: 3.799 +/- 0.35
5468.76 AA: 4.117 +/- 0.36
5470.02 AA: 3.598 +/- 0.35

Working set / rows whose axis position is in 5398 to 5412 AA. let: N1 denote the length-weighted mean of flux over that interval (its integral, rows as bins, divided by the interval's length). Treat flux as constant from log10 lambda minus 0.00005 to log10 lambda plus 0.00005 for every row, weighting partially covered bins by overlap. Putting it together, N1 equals 3.498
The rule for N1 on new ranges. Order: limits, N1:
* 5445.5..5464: 3.480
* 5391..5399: 3.552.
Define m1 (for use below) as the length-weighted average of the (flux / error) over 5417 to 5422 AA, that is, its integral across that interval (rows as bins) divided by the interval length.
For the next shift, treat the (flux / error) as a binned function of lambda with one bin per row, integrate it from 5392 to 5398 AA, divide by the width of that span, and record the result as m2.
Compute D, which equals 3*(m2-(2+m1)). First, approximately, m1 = 9.4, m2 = 10.2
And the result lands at -3.6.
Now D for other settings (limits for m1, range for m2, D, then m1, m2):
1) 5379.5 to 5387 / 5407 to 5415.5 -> -6.1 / 10.2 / 10.1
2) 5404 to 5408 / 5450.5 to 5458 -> -8.0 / 10.4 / 9.8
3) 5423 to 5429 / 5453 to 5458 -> -4.9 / 9.5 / 9.9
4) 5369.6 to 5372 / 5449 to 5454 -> -8.4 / 9.8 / 9.0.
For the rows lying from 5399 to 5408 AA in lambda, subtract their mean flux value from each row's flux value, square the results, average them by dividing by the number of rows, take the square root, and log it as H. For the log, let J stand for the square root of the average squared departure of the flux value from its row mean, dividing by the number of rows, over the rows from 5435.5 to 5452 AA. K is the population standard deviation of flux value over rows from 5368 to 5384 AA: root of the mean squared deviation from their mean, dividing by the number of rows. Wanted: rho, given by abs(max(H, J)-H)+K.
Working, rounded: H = 0.132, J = 0.32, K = 0.18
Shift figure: 0.364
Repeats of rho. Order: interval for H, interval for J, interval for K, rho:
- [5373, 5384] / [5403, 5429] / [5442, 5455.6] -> 0.373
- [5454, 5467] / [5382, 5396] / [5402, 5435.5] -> 0.200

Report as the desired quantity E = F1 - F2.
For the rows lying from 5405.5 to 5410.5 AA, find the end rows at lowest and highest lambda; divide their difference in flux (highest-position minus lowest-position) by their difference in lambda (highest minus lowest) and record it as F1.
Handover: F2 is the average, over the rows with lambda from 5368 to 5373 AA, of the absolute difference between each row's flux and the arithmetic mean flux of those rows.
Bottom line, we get -0.06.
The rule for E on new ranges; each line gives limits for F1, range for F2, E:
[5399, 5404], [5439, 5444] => -0.11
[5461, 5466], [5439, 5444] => -0.09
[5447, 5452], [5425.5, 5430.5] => -0.18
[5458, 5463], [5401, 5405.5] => -0.09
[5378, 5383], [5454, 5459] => -0.18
